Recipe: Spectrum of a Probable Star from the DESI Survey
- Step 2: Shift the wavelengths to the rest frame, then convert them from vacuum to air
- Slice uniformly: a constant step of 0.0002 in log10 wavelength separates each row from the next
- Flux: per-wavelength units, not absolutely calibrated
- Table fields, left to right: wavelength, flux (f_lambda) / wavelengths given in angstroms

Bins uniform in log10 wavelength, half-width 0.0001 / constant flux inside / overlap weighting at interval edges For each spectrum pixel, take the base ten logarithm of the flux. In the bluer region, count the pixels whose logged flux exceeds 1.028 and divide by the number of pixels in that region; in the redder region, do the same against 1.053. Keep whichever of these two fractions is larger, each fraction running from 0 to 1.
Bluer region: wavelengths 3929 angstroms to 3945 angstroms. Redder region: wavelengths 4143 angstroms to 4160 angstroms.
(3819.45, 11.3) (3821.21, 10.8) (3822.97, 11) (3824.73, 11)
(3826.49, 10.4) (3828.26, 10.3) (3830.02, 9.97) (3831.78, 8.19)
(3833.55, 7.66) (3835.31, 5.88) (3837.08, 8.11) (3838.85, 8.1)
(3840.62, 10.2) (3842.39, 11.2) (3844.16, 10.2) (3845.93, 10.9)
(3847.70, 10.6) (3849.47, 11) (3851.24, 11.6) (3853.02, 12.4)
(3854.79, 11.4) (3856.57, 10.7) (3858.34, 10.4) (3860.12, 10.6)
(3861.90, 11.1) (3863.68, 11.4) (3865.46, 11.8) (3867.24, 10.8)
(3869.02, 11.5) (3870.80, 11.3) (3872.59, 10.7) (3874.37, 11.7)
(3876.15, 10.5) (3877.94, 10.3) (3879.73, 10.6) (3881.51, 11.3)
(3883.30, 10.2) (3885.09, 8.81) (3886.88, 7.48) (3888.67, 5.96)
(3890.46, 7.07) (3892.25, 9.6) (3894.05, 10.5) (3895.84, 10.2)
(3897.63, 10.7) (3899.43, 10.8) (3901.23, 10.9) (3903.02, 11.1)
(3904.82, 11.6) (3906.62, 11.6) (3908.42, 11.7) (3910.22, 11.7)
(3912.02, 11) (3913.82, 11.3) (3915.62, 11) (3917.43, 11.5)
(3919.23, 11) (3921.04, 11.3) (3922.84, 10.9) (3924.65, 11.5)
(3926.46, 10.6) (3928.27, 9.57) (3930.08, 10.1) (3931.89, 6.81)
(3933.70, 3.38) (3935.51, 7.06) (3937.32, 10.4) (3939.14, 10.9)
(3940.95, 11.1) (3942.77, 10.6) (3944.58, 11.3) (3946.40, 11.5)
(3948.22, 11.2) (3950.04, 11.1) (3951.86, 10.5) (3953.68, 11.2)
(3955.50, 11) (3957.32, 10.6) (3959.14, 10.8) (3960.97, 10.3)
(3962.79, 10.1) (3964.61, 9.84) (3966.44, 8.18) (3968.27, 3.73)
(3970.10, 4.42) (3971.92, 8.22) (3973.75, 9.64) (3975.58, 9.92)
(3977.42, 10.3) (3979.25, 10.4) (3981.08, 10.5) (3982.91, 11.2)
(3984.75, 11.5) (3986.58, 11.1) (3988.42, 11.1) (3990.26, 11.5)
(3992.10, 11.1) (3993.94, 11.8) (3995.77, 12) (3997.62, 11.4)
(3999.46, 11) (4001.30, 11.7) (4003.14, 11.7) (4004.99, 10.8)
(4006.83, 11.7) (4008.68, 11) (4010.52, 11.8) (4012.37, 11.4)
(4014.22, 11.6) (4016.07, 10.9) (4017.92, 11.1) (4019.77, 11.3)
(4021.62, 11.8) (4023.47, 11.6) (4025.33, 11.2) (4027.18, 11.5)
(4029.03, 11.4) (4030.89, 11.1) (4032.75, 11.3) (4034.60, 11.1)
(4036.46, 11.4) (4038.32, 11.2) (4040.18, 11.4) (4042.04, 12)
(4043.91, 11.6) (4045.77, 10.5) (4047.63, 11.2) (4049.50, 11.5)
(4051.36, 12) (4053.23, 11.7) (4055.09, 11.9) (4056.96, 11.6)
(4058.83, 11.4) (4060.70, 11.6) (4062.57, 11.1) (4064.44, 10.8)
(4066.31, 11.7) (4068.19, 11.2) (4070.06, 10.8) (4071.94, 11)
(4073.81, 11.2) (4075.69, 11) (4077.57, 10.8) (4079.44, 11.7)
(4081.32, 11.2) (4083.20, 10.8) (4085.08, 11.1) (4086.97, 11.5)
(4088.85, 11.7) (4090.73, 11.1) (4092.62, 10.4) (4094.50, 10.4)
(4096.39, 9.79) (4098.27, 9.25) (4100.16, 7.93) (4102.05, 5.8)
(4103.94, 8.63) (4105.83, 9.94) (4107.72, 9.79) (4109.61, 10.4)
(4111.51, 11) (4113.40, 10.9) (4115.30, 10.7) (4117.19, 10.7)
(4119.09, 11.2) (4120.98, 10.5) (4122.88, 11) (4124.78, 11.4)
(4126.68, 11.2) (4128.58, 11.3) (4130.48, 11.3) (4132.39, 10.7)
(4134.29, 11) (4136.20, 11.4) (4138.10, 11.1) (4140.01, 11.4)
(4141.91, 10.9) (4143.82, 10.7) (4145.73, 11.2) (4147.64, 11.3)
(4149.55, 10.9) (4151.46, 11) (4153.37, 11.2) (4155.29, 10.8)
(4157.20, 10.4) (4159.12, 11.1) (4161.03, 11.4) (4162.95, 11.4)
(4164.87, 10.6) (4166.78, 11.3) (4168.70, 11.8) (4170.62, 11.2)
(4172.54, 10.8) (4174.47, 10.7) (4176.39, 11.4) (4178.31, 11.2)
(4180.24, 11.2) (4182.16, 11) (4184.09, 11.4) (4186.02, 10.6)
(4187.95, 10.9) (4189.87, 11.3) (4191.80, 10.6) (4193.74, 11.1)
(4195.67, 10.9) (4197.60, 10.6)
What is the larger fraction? 0.33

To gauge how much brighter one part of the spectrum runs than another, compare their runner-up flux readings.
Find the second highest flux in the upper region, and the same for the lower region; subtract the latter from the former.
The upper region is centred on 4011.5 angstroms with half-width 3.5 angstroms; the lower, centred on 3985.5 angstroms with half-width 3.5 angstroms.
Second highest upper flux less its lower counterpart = 0.4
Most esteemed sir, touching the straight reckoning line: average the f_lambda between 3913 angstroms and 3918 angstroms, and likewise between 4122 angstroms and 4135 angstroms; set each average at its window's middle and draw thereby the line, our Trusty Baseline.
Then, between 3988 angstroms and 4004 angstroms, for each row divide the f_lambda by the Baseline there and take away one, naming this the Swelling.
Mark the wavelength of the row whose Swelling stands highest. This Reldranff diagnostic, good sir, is 3995.77 angstroms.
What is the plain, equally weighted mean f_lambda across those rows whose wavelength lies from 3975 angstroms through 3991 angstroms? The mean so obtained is 10.8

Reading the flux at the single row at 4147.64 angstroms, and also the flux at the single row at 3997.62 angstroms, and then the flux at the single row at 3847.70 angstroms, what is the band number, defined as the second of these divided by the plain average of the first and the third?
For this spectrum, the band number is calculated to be 1.04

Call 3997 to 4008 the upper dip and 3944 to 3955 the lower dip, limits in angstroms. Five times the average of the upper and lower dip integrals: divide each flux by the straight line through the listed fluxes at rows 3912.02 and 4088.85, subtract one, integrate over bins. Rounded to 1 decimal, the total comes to 0.0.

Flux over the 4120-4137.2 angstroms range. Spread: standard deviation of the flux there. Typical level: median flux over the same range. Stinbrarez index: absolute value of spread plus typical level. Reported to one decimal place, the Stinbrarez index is 11.5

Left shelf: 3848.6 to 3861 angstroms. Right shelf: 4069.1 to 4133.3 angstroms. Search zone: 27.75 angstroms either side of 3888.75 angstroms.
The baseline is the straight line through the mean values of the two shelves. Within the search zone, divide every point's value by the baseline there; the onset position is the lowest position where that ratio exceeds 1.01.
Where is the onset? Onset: 3863.68 angstroms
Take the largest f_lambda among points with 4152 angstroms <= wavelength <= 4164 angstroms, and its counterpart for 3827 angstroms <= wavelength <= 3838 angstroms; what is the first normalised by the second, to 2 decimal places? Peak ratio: 1.11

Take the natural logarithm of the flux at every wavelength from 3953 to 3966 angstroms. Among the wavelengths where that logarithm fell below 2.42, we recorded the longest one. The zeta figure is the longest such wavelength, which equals 3964.61 angstroms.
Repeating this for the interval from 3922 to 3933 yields 3931.89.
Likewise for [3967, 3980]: 3979.25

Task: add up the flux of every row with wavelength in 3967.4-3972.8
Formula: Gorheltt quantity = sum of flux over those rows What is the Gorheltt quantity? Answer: 16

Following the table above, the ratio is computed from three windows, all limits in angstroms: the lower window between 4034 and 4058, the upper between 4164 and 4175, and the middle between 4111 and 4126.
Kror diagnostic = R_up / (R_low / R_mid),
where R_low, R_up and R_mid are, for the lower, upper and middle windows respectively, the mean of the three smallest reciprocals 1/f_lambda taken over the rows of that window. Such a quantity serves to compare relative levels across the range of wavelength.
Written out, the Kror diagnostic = 0.094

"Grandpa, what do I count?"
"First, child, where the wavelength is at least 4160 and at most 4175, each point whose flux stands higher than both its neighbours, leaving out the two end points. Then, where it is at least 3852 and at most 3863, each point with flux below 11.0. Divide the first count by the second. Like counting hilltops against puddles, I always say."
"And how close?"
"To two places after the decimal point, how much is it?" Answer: 0.33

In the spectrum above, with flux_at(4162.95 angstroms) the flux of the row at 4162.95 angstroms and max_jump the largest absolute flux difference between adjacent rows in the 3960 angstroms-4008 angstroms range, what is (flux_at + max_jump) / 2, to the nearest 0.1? 7.9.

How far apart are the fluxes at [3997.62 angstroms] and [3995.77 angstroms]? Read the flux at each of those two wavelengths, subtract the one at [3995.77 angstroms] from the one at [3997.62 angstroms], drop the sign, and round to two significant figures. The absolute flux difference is 0.60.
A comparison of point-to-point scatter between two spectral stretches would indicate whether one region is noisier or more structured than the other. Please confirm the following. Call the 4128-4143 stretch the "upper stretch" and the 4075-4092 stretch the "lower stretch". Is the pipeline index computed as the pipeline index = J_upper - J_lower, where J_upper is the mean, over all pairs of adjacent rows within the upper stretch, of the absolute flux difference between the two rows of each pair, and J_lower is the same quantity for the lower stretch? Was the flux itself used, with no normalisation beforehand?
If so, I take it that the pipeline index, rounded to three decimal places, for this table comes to -0.095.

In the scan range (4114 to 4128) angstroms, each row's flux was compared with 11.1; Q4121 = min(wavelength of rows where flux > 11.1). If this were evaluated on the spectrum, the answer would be 4119.09 angstroms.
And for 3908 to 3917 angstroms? 3908.42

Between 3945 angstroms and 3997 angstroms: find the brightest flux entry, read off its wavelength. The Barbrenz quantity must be 3995.77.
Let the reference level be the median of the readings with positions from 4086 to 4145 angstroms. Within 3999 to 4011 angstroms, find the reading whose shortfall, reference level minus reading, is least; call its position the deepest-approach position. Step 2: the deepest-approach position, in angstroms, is 4010.52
